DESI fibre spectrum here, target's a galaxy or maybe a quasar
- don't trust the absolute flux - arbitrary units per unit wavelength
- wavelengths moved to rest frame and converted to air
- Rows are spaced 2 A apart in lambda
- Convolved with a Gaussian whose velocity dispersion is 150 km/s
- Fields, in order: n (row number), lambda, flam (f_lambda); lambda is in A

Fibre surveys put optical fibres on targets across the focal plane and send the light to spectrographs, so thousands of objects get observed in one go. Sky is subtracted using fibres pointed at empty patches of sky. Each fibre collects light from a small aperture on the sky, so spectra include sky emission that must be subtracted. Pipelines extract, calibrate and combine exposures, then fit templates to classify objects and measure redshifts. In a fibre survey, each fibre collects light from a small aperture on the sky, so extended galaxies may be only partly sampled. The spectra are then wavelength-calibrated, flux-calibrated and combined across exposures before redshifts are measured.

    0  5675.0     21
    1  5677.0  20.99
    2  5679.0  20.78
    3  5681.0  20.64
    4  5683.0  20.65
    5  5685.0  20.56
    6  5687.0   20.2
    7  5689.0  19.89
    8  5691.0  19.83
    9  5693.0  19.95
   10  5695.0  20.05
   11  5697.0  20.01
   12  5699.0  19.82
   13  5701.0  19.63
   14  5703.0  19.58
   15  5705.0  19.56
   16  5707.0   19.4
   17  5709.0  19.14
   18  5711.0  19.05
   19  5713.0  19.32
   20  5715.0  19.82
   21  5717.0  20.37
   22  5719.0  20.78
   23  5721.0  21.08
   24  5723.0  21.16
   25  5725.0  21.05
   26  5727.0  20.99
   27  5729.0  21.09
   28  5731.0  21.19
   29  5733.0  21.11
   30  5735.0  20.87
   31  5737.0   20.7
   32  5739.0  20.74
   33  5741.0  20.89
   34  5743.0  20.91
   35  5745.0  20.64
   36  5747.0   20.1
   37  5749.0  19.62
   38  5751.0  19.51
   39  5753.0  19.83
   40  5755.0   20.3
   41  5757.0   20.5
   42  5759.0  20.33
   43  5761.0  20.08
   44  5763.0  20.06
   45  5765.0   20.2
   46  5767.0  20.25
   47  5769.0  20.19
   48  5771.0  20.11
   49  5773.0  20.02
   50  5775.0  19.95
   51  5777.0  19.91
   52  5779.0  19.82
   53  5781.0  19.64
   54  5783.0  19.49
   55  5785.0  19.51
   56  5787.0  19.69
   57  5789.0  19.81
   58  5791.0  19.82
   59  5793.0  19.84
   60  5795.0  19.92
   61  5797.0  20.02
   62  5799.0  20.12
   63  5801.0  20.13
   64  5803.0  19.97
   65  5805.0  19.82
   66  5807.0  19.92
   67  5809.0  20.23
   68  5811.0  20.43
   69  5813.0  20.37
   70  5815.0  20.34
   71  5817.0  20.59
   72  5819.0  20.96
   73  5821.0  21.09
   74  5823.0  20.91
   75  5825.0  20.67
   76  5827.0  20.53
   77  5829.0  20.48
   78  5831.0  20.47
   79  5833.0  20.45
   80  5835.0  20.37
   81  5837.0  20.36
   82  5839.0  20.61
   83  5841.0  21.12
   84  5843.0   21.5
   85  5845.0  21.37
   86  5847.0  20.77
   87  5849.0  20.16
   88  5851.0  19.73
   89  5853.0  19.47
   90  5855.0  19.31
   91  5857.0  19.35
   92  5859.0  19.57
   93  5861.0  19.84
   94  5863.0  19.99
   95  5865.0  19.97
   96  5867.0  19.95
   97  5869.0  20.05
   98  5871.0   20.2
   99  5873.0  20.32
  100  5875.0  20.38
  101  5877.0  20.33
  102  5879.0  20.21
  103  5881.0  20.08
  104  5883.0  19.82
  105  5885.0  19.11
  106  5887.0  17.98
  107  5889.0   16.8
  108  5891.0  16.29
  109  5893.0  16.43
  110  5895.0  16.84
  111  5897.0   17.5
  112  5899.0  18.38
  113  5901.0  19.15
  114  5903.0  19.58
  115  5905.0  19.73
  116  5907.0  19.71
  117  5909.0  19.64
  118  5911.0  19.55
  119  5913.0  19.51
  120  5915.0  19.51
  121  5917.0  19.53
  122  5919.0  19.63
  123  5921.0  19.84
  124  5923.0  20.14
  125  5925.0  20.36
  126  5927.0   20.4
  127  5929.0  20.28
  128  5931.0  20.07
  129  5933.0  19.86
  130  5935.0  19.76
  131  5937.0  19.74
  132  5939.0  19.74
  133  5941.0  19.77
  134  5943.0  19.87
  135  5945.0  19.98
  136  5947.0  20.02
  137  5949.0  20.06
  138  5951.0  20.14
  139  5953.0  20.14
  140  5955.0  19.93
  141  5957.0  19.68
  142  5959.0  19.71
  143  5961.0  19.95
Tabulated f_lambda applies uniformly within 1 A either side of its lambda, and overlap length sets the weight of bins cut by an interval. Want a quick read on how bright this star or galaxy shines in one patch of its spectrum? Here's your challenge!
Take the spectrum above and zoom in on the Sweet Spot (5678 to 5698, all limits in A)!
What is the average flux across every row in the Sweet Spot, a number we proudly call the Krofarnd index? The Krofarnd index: 20.3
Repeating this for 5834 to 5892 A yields 19.8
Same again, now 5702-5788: 20.2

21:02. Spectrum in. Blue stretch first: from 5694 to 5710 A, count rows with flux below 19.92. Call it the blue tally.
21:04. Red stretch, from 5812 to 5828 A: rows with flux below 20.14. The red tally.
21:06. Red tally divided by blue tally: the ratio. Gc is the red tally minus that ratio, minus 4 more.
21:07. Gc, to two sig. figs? -4.0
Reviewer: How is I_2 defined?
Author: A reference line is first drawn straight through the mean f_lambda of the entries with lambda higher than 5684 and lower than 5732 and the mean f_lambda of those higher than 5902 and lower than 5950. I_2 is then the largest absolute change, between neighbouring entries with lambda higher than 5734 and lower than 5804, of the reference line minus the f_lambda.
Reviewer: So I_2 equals 0.54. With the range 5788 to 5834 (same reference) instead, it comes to 0.37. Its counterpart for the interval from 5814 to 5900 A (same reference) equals 1.18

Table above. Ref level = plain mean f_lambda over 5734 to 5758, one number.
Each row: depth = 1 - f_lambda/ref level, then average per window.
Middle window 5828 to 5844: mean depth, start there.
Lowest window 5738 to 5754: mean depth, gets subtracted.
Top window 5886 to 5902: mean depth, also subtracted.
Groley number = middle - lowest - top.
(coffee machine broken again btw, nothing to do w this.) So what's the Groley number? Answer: -0.164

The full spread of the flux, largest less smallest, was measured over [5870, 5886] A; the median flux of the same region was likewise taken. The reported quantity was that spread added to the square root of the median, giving 5.76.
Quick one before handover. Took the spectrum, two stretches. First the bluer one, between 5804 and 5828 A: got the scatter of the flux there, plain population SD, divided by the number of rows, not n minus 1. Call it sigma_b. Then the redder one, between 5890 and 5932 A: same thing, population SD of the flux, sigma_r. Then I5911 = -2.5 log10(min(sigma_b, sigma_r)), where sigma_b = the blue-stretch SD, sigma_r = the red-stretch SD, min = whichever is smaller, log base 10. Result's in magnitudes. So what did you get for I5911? 1.1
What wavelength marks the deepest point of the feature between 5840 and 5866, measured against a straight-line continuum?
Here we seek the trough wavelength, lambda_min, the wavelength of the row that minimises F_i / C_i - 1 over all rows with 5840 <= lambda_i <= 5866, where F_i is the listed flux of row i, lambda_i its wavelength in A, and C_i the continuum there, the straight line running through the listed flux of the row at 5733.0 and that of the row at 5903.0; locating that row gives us 5855.0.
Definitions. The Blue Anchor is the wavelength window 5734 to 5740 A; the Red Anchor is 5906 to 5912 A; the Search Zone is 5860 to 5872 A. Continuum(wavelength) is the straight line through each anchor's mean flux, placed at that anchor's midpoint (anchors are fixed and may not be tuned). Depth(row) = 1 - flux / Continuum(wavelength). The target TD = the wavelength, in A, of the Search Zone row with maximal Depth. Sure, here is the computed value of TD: 5861.0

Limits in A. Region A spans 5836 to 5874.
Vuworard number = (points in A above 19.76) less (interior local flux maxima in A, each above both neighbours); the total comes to 12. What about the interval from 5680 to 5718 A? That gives 10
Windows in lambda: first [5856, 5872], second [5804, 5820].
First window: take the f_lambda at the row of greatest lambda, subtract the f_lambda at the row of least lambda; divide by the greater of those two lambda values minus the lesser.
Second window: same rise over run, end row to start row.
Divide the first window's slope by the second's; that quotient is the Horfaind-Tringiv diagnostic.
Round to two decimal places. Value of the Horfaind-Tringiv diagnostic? 0.75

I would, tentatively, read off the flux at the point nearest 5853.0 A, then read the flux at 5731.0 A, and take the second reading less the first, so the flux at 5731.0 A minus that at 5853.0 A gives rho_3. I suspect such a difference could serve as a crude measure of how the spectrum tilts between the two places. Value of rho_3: 1.7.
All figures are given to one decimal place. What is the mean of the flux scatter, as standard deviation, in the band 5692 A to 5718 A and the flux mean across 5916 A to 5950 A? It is 10.2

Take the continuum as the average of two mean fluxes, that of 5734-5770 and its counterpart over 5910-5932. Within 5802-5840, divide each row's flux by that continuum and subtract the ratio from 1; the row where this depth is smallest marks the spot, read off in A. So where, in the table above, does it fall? 5821.0 A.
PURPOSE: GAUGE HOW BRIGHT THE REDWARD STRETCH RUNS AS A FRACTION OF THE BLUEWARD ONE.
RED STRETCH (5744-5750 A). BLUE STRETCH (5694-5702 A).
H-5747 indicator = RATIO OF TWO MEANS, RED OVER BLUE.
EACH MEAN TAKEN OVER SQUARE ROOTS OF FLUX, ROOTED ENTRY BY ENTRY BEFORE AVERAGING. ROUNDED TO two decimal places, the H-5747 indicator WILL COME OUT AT 1.01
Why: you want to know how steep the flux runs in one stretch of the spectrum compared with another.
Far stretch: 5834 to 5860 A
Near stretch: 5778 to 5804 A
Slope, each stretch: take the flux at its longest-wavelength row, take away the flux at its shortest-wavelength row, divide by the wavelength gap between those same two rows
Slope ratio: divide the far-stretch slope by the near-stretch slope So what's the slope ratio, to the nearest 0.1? -5.3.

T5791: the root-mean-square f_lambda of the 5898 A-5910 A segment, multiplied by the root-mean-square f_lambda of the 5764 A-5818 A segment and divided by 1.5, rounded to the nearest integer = 258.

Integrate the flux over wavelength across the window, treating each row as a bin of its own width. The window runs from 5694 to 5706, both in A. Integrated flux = 237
